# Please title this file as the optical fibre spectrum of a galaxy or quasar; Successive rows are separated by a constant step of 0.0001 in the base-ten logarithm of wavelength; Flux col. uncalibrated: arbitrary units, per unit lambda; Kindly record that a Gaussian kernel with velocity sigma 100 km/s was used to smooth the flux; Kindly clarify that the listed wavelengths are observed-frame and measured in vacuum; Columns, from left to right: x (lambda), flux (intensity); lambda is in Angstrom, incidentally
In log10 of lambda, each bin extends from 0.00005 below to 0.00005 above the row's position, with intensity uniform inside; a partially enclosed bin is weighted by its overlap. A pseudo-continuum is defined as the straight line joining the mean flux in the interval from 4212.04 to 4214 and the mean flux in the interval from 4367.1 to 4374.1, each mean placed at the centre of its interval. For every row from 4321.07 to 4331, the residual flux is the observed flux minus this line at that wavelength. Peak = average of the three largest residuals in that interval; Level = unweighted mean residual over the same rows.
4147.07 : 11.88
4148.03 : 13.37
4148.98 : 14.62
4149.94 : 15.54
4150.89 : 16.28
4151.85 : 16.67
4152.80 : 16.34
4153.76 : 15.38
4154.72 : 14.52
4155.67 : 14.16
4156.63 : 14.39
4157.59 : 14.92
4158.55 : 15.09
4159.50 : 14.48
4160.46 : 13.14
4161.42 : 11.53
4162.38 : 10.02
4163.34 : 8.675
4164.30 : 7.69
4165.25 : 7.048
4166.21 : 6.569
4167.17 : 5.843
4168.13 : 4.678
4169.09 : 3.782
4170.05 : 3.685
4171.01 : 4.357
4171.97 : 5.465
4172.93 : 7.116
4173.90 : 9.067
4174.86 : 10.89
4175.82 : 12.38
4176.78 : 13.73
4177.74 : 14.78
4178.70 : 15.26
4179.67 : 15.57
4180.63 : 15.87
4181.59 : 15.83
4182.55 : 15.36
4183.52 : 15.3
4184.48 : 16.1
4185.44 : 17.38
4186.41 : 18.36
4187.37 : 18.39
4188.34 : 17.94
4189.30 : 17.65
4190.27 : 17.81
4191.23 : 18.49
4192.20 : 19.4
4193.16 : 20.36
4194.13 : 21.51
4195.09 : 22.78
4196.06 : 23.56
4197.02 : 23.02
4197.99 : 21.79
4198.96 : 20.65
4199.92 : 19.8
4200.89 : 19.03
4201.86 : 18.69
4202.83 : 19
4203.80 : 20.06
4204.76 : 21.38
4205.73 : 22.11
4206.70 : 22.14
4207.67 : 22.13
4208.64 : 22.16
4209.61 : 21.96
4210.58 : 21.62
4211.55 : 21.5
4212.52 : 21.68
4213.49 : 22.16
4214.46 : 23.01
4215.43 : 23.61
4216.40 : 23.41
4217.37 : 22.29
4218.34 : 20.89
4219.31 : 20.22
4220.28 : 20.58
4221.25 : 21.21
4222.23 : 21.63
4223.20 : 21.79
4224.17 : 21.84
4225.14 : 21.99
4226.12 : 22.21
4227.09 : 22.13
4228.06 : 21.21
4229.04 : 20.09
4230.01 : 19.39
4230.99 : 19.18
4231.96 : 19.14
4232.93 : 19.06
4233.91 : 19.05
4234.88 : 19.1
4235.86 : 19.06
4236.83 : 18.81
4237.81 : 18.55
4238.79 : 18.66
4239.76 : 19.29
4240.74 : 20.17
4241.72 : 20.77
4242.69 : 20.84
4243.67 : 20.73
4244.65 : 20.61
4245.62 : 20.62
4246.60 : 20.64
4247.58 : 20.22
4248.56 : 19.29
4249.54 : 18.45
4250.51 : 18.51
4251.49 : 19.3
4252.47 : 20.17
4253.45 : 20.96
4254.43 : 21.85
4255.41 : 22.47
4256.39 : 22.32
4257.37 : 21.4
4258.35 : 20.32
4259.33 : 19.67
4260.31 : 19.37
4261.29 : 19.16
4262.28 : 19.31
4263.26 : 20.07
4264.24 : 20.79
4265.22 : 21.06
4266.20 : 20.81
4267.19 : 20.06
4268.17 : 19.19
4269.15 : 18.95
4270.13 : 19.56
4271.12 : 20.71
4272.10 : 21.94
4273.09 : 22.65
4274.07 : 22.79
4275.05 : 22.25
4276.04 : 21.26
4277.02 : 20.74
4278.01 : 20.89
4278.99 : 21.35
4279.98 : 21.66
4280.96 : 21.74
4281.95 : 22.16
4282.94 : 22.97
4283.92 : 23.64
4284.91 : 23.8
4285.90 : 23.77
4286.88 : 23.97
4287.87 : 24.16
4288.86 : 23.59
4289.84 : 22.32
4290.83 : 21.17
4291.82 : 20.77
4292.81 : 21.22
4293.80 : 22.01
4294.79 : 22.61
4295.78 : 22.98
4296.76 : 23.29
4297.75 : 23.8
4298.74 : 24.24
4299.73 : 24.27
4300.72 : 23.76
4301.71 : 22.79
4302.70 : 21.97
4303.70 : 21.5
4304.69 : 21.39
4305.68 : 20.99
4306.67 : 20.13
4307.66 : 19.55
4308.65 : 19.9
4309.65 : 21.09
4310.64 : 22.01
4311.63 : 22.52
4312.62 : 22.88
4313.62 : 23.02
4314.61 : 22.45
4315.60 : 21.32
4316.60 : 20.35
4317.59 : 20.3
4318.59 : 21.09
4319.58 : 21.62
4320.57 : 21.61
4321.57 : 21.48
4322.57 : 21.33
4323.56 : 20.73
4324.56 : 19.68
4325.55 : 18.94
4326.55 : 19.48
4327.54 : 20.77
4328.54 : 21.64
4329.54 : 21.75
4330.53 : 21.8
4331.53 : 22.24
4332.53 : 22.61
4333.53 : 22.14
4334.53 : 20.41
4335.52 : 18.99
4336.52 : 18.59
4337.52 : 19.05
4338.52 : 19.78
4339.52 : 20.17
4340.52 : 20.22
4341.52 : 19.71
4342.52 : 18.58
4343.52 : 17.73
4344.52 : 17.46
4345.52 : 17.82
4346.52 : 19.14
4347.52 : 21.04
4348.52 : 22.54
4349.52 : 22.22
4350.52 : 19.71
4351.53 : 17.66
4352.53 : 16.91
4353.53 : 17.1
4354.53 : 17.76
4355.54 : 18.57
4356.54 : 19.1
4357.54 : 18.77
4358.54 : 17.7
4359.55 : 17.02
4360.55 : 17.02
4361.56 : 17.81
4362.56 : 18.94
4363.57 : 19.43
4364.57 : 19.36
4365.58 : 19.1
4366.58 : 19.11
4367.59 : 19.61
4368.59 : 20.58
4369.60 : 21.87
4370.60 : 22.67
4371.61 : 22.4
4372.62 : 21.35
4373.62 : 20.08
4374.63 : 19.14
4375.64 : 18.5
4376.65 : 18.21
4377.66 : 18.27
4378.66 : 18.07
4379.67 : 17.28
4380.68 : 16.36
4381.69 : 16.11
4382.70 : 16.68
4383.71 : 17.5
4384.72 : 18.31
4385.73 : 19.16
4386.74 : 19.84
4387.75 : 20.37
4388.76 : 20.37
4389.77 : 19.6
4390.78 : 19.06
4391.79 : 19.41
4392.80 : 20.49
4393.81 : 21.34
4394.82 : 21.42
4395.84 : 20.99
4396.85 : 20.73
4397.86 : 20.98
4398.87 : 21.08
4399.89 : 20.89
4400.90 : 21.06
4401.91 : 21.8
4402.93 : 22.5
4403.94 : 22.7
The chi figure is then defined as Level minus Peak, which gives -1.0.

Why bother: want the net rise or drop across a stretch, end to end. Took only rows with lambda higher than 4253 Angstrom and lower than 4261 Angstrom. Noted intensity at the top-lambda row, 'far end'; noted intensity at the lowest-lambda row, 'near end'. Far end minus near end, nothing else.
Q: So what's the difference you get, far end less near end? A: -1.6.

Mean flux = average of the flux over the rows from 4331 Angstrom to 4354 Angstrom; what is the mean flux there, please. 19.6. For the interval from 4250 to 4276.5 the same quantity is 20.6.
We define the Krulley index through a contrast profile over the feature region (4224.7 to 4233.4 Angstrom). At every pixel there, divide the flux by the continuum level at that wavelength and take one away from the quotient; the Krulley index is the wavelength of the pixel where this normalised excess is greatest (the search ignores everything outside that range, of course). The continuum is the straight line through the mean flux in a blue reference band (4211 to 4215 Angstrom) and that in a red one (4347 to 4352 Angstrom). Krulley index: 4226.12 Angstrom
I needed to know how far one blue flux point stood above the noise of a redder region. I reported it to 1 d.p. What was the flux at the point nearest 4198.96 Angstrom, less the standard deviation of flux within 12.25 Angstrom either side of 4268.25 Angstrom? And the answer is 19.5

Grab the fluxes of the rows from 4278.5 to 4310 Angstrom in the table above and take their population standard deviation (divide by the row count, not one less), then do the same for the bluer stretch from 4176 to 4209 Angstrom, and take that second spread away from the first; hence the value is -1.4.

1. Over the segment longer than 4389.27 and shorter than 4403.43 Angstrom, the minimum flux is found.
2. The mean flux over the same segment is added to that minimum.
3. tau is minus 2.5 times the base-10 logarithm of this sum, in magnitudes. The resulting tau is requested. -4.00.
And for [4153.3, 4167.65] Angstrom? -3.10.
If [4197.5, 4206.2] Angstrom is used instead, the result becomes -3.98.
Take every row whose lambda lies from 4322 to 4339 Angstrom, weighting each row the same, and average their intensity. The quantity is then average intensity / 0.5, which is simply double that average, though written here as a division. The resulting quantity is 41.2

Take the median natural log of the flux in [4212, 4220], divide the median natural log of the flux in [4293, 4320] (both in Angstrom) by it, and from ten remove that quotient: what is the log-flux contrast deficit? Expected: 9.00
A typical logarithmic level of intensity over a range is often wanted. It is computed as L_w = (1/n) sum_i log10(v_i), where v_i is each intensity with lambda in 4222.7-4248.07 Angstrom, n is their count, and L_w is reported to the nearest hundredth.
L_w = 1.30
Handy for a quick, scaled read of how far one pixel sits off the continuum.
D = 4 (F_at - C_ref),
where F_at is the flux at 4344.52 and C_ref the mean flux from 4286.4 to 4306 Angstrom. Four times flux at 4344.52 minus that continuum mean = -21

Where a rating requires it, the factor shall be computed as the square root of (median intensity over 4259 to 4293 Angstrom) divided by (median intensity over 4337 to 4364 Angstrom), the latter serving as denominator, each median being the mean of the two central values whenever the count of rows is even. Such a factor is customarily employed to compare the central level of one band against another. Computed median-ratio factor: 1.06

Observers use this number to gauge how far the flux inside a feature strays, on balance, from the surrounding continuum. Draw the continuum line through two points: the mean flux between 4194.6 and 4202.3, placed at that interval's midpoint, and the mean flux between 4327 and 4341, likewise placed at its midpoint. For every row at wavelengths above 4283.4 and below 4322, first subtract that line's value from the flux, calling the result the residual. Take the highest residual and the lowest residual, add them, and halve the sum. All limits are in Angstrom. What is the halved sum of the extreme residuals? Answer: 1.1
